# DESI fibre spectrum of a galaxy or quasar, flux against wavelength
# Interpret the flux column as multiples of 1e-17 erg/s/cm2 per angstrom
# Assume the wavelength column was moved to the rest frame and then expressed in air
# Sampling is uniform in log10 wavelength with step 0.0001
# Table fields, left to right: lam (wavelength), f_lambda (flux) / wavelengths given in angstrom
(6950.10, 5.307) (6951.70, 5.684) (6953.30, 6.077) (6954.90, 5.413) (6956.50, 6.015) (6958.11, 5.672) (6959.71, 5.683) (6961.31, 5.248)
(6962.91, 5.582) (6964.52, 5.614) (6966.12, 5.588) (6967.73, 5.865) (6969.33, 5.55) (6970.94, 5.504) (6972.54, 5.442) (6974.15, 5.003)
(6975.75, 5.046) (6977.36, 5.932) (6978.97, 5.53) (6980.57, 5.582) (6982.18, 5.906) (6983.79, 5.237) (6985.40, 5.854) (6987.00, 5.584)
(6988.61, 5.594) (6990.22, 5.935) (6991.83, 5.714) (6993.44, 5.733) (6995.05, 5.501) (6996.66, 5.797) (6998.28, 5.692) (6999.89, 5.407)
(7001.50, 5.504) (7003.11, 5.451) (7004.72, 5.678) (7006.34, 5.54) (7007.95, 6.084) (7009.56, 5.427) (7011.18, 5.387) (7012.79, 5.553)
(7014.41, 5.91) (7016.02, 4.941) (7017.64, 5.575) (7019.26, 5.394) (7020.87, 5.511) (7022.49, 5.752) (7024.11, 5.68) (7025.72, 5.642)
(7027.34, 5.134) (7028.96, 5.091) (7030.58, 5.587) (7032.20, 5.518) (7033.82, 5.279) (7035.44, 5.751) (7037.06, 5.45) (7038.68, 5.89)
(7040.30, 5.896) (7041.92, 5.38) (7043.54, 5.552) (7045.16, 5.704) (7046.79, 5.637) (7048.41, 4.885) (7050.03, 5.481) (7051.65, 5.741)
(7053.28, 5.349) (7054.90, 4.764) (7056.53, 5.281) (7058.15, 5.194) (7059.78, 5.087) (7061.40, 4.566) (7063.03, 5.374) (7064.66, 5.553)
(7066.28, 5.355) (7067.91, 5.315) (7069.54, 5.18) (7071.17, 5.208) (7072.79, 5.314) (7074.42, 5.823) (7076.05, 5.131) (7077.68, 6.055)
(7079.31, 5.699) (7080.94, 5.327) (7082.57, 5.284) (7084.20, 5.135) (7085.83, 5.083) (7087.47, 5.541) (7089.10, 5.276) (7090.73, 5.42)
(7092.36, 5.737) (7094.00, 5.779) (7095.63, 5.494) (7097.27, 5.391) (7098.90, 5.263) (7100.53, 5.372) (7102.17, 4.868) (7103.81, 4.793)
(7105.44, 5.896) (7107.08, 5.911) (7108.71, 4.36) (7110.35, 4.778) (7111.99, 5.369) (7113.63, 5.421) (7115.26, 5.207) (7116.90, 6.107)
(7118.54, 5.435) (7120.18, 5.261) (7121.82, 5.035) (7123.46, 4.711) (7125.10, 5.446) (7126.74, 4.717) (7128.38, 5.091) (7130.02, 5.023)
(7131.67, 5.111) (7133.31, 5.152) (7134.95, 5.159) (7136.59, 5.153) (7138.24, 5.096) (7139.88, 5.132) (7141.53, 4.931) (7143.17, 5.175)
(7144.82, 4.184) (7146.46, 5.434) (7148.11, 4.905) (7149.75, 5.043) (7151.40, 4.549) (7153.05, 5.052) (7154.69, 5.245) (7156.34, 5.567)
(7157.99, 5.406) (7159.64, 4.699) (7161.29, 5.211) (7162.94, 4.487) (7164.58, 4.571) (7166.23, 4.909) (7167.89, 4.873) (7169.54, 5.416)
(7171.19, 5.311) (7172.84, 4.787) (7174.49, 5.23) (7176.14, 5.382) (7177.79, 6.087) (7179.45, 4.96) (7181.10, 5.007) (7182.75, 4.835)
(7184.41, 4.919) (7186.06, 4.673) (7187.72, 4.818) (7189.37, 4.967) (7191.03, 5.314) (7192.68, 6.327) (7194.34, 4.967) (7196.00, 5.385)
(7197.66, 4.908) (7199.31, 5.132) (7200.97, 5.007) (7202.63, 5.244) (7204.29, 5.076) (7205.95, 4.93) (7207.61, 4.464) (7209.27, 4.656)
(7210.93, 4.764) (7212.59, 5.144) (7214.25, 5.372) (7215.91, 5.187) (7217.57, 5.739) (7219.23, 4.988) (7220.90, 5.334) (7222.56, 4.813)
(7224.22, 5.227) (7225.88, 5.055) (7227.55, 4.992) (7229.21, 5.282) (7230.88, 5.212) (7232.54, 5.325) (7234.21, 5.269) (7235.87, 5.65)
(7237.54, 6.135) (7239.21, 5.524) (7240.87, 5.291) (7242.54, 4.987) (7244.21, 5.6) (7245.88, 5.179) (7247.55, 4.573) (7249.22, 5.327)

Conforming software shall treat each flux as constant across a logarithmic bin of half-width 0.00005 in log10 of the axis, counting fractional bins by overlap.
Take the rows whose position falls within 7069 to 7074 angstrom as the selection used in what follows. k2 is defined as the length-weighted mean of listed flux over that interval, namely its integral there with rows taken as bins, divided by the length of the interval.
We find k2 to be 5.29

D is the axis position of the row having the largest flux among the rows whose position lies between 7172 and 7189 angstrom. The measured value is 7177.79 angstrom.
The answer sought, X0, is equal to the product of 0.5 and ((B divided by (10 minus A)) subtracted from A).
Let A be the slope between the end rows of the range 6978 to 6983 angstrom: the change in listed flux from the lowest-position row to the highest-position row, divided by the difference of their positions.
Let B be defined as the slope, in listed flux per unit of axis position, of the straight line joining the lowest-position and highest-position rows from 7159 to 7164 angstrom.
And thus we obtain 0.06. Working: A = 0.12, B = -0.06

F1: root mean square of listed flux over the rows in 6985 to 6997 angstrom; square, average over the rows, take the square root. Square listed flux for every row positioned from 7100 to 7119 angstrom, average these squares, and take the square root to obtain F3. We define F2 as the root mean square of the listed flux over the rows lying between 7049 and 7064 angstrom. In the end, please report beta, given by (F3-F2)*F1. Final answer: 0.6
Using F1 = 5.7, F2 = 5.22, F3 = 5.32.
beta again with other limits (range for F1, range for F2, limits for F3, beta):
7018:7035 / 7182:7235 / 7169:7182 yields 0.9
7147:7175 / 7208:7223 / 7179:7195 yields -0.1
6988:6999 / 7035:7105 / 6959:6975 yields 0.7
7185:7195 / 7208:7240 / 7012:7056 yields 1.2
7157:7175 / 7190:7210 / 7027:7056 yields 1.6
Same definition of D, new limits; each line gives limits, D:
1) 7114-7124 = 7116.90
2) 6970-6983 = 6977.36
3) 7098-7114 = 7107.08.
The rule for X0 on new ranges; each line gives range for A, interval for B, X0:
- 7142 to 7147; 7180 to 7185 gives 0.04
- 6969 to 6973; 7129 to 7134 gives -0.02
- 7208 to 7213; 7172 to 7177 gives 0.06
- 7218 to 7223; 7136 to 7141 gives -0.03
